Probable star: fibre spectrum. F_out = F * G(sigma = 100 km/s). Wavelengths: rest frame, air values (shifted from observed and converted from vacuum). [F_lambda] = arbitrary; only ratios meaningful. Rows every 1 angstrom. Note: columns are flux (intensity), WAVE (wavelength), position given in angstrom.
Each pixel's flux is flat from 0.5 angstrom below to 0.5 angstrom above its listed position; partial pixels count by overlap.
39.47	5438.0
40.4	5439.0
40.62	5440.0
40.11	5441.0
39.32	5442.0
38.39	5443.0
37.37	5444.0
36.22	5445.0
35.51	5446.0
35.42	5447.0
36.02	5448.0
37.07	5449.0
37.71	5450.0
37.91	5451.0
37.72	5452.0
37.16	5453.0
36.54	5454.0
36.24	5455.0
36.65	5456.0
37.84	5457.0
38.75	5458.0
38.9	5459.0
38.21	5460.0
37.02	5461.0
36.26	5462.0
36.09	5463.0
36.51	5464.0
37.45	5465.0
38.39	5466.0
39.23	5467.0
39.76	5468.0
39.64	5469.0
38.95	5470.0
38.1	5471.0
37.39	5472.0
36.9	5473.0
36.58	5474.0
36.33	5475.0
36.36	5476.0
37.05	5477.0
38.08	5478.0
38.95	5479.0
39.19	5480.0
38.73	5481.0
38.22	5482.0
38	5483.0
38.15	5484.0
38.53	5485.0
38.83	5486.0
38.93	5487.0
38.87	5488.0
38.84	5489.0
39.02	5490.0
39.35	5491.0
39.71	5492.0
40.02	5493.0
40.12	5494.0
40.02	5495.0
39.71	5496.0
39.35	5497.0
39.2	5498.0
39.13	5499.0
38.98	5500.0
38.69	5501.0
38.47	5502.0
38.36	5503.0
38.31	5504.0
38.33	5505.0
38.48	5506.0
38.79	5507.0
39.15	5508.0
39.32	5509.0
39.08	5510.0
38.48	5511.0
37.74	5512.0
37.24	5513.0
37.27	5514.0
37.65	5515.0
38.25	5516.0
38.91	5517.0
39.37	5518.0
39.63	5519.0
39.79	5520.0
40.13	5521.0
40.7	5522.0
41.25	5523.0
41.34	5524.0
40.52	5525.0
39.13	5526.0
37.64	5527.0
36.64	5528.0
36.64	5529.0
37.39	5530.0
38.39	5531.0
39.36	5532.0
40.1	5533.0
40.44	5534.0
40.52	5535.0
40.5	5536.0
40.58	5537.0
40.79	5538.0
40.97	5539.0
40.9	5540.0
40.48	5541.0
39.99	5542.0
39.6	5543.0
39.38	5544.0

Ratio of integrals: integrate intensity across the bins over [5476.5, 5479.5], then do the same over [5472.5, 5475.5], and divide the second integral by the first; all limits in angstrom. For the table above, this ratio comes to 0.96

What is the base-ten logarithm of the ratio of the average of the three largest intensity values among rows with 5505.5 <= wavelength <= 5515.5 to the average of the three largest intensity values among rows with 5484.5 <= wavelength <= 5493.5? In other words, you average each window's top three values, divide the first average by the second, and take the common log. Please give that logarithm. -0.006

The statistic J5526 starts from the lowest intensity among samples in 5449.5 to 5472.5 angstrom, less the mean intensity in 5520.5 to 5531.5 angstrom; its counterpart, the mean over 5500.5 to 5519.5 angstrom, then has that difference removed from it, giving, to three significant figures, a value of 41.5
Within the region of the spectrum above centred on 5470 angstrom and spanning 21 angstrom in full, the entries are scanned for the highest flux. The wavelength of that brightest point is 5468.0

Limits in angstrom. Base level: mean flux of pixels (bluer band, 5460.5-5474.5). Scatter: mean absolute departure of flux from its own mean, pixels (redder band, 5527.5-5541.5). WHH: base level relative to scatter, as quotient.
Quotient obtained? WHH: 28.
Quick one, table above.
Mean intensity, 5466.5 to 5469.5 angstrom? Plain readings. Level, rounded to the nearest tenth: 39.5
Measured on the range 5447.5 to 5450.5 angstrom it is 36.9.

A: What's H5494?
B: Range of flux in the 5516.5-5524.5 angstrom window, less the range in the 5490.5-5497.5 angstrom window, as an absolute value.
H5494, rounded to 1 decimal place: 1.7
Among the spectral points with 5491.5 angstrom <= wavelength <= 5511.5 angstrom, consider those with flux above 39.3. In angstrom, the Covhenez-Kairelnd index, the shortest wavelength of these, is 5492.0 angstrom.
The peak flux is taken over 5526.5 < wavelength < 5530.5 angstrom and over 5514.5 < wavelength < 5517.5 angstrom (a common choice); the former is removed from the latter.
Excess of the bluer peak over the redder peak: 1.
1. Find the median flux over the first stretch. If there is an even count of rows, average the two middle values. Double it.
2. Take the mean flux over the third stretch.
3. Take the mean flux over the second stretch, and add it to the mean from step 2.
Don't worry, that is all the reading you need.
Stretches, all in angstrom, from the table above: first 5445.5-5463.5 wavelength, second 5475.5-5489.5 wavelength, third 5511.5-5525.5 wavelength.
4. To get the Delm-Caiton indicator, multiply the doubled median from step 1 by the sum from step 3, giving 5750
